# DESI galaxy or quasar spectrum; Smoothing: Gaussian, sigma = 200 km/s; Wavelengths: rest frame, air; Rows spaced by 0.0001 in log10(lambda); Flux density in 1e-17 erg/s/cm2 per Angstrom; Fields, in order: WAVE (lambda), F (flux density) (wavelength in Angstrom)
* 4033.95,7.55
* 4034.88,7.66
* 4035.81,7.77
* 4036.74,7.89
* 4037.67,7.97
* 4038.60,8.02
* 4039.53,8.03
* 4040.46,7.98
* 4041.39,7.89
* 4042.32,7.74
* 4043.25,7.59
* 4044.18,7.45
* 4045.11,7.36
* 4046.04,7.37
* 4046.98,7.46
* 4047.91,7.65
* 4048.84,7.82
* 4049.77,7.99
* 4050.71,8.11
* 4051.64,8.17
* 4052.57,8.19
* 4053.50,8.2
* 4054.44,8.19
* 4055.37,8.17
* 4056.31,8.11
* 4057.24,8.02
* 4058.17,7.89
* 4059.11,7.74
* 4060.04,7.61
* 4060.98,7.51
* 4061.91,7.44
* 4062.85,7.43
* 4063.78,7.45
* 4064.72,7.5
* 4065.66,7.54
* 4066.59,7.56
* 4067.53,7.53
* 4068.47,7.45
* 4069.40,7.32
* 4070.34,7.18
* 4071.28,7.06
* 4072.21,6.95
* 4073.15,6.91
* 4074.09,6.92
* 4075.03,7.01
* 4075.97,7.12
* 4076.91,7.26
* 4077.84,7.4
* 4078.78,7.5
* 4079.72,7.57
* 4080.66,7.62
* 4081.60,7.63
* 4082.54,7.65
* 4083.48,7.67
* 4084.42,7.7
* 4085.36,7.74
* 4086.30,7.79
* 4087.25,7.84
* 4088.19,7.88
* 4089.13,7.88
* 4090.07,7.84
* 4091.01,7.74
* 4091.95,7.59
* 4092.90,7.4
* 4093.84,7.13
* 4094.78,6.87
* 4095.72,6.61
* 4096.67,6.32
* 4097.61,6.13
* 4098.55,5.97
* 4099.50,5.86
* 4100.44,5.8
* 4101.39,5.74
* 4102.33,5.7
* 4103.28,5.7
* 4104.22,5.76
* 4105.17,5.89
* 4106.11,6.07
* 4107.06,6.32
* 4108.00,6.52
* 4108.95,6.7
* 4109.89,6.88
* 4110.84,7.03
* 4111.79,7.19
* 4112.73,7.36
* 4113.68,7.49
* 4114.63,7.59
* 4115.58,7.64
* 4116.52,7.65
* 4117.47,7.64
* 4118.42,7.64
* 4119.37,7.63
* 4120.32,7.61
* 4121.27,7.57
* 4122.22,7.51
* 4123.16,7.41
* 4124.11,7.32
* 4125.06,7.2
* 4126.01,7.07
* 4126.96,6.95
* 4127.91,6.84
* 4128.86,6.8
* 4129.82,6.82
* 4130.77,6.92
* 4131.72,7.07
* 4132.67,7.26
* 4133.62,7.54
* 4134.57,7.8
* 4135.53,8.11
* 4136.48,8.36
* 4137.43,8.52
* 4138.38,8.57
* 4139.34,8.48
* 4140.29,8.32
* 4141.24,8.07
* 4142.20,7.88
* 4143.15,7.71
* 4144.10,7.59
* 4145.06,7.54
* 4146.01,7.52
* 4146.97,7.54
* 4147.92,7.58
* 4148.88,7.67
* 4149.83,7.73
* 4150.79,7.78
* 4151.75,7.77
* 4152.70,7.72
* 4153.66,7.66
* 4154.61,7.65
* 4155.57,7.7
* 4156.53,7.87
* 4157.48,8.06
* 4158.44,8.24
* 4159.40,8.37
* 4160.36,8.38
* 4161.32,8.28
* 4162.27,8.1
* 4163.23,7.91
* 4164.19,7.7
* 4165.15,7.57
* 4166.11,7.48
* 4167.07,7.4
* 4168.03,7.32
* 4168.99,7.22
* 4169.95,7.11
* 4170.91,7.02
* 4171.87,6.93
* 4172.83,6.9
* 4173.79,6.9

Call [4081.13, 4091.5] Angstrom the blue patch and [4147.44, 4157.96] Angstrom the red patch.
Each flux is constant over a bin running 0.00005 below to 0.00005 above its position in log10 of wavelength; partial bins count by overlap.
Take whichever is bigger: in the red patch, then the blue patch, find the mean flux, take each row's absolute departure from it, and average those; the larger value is 0.09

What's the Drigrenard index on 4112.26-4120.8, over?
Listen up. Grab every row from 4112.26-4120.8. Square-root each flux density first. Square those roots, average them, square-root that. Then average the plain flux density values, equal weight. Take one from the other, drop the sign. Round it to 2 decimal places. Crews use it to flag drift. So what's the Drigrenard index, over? 4.83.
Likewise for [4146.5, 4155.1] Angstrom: 4.91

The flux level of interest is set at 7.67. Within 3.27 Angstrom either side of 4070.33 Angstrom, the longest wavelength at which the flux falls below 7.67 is 4073.15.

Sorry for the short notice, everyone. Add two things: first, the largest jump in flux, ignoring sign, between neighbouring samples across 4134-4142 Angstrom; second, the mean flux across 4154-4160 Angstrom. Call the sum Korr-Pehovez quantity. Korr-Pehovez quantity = 8.29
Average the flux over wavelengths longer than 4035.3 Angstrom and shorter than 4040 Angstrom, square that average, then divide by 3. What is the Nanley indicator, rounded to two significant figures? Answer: 21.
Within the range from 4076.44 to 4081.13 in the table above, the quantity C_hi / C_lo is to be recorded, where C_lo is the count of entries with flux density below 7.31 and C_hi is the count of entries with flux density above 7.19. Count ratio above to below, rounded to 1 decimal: 5.0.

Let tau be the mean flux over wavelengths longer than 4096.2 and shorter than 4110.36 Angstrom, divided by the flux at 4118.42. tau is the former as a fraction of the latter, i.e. 0.80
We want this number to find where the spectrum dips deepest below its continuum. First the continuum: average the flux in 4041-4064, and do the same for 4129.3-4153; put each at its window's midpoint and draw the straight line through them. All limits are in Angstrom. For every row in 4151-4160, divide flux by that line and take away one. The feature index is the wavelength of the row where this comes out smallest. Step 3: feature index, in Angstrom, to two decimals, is 4154.61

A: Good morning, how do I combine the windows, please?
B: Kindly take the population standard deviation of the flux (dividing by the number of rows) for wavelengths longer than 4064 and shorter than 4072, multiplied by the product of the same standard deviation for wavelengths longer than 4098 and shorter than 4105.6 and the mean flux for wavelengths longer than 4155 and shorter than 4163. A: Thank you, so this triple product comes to 0.13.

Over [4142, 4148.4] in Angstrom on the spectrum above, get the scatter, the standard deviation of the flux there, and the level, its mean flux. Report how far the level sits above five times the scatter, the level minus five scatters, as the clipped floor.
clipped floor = 7.0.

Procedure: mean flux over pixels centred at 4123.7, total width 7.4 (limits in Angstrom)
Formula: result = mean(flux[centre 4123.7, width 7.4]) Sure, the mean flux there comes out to 7.33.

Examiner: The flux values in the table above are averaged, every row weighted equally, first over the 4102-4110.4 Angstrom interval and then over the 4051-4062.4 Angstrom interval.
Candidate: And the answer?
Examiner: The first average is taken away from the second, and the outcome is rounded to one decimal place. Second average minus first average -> 1.8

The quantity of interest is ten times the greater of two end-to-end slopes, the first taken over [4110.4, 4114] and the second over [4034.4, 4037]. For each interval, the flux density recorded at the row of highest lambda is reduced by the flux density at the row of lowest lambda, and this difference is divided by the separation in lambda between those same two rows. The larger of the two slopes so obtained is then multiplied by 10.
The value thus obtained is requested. 1.6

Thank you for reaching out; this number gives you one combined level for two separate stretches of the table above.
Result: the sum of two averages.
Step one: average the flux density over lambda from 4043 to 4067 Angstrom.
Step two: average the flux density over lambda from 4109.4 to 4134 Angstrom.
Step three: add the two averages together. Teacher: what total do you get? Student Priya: 15.0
